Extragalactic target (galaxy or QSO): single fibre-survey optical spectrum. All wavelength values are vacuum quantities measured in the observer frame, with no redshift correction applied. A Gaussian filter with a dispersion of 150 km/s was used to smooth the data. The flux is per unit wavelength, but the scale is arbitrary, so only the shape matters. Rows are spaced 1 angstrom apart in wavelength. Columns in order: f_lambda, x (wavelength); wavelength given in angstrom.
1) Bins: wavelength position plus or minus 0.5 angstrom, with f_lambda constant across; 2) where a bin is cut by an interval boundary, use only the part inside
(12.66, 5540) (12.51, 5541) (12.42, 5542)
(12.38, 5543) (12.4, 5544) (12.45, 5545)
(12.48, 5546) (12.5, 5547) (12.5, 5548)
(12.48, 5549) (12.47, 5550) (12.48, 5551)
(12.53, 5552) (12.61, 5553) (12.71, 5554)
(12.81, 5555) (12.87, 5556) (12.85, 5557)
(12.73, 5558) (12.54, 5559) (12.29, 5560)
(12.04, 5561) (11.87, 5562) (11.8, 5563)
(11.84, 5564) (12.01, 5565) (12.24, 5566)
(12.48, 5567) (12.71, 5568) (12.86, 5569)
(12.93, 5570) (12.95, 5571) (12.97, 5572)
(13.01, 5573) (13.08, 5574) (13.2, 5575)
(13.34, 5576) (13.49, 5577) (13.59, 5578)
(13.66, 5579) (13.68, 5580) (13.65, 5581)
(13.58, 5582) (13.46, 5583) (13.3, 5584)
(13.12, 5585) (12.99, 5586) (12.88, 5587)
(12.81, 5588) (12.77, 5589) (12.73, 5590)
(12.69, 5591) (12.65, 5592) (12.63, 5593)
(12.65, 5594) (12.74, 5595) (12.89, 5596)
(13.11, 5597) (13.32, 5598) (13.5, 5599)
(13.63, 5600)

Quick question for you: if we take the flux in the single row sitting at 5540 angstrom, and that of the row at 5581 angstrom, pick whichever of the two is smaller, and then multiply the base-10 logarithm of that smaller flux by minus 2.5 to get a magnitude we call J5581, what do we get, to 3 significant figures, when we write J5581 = -2.76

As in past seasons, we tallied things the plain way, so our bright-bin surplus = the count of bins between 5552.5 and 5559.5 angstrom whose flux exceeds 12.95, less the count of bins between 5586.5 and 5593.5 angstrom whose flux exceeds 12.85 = -1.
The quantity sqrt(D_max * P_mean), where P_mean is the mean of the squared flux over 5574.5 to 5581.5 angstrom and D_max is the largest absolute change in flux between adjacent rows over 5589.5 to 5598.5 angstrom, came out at 6.3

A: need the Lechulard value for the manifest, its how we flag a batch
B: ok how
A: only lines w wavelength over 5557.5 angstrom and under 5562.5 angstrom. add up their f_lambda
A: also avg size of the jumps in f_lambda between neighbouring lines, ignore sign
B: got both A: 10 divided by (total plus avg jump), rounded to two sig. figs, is 0.16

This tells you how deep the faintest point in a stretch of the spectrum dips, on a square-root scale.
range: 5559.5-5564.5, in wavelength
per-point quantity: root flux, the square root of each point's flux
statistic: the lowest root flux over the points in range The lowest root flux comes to 3.44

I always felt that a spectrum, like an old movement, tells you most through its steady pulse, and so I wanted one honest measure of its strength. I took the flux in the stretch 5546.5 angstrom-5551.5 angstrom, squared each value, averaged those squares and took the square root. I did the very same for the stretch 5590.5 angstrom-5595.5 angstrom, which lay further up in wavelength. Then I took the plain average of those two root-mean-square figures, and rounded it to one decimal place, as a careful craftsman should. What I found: 12.6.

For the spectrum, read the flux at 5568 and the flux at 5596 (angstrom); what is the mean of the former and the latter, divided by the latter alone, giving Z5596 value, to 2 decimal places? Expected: 0.99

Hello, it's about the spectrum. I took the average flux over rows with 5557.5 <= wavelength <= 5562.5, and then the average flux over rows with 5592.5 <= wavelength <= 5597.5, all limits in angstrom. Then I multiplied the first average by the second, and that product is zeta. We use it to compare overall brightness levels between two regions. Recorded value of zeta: 157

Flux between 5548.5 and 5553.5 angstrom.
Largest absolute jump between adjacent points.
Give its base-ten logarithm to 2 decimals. -1.10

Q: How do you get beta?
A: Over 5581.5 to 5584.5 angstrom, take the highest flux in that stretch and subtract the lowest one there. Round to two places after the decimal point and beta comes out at 0.28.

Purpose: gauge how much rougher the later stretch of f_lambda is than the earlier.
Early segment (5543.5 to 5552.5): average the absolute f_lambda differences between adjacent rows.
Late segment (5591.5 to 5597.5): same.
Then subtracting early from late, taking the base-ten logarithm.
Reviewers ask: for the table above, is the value -1.1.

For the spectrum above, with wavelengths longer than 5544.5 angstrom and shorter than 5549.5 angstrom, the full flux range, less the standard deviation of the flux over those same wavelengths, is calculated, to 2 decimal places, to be 0.03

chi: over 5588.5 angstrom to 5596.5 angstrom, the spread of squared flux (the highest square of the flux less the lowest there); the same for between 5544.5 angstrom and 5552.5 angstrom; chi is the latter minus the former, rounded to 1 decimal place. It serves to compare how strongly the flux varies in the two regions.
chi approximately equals -4.6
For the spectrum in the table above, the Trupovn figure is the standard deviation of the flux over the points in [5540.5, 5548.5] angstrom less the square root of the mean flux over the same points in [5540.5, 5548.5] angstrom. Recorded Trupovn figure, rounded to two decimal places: -3.48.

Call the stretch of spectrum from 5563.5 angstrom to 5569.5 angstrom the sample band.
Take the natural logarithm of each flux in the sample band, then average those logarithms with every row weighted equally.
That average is 2.51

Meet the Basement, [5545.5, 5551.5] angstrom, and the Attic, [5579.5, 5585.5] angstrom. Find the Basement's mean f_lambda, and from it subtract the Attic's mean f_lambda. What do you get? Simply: -1.0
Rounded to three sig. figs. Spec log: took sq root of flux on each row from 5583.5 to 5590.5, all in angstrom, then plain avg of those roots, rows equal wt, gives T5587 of 3.60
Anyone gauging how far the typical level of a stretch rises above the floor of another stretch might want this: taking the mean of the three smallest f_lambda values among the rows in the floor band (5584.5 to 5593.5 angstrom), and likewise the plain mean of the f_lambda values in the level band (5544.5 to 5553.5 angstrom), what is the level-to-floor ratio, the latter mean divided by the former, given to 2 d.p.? 0.99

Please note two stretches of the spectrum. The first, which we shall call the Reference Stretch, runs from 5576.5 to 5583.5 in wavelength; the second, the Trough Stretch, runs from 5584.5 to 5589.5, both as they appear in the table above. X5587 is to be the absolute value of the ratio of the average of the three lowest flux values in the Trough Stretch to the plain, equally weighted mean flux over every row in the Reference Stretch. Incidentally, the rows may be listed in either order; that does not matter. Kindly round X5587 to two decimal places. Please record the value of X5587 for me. 0.94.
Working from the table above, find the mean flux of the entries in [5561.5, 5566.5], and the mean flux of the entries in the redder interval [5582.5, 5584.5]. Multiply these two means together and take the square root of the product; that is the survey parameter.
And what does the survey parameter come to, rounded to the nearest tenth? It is 12.6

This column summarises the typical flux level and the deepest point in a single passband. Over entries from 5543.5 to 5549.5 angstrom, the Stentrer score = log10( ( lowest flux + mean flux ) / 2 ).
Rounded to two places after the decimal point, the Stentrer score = 1.09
